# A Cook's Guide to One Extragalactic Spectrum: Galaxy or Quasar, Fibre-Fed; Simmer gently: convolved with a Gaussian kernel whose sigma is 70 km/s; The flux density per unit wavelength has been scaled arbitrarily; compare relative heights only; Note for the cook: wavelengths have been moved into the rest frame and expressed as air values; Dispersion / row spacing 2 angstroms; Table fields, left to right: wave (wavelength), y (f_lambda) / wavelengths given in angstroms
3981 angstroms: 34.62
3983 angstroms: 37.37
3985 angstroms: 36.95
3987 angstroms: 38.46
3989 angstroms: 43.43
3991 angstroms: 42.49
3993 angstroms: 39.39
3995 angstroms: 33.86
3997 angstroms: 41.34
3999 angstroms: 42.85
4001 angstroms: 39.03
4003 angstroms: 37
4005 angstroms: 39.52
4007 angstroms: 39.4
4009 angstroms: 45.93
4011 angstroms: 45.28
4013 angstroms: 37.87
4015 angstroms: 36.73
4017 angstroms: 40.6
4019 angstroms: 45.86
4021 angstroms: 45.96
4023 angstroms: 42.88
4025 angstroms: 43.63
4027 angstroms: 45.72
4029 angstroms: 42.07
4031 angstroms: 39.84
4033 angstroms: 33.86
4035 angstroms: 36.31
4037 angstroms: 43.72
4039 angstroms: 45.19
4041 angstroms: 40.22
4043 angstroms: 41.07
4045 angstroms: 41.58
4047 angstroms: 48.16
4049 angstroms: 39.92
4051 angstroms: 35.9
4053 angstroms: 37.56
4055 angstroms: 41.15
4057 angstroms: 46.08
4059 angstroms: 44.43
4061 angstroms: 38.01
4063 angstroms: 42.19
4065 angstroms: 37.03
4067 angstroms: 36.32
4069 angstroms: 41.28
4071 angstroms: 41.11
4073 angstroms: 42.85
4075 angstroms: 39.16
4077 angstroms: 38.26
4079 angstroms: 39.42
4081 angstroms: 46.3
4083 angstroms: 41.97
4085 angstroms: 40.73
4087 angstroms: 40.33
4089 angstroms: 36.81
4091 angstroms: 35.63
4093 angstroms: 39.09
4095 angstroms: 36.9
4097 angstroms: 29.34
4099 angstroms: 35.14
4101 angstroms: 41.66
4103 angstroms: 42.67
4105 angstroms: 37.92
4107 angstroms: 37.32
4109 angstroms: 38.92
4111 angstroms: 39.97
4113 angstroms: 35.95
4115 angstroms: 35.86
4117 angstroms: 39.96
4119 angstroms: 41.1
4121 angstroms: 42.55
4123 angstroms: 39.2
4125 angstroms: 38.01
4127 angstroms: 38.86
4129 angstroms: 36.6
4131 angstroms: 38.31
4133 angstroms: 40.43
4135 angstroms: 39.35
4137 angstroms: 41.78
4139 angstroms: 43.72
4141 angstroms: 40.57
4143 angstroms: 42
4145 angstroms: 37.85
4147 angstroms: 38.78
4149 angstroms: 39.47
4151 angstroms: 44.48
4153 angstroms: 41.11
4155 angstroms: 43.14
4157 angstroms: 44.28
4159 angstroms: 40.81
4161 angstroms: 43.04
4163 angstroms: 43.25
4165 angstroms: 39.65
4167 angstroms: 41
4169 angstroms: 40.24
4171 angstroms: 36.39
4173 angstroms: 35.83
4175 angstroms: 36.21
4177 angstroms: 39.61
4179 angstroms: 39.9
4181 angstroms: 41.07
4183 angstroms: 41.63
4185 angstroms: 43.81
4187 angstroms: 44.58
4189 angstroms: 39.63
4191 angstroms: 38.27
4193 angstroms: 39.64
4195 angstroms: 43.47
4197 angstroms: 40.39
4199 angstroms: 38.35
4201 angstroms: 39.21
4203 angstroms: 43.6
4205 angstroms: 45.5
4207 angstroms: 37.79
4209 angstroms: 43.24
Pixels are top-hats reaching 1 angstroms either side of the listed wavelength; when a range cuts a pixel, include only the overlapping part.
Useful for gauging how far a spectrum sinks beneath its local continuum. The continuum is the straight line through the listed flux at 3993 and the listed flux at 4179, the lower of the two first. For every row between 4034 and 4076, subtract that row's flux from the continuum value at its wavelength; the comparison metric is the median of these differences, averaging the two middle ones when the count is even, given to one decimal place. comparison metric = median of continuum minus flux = -1.5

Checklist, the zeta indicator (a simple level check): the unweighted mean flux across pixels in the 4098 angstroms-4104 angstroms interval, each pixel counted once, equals 39.8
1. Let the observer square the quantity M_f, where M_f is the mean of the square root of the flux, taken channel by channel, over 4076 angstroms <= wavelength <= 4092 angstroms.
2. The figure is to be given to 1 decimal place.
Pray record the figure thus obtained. 39.9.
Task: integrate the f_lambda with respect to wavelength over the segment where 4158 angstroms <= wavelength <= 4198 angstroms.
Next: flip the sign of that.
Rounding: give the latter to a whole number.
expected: -1617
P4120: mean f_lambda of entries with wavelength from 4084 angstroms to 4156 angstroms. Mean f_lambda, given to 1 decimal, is 39.2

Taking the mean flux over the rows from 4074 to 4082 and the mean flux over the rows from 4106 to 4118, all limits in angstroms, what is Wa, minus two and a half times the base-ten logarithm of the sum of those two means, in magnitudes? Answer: -4.74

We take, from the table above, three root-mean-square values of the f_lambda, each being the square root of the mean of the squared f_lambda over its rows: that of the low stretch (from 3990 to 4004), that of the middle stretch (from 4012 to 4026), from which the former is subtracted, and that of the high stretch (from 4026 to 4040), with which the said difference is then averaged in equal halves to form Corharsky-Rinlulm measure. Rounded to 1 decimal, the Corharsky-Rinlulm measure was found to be 21.9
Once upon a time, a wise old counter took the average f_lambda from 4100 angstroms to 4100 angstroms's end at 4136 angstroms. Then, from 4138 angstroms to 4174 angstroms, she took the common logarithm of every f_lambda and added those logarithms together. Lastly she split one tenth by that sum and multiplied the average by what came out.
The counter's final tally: 0.135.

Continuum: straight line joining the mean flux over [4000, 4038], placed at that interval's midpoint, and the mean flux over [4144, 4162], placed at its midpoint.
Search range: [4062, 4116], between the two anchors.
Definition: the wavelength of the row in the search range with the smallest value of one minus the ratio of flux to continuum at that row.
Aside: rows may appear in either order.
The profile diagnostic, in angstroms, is 4081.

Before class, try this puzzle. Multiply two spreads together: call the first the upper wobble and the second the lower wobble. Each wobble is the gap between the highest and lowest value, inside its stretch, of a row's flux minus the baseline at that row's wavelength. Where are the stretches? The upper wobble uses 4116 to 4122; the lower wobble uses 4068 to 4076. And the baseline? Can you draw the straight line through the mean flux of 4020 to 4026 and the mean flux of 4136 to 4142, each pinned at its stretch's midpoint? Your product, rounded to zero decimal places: 10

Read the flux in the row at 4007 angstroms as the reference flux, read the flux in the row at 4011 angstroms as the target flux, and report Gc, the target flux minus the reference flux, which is 6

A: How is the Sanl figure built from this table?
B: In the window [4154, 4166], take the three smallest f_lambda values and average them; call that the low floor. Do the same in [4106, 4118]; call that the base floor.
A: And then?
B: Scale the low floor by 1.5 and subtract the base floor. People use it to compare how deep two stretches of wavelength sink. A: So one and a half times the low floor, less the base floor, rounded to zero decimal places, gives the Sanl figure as 25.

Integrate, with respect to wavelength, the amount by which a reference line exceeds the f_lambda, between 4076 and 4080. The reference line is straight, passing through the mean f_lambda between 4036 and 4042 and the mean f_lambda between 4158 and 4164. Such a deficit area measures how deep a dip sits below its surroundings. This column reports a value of 16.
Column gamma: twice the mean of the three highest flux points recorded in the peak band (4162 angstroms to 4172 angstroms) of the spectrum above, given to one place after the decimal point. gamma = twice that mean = 83.0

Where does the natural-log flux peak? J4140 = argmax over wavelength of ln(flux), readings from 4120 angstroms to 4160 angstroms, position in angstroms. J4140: 4151 angstroms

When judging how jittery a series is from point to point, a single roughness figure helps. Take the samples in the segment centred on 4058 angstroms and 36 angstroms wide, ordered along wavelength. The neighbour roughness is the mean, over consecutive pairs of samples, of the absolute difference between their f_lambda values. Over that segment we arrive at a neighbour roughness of 3.5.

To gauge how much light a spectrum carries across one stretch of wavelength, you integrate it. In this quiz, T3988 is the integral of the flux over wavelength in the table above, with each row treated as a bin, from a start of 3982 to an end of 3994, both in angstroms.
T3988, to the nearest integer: 476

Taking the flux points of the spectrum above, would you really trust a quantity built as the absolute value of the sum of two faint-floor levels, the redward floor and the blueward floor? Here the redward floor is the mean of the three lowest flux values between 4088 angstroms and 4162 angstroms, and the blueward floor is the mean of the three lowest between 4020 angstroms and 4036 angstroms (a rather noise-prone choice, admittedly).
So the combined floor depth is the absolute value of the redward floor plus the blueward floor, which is 70.0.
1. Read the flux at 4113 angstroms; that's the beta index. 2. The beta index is 35.95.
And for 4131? 38.31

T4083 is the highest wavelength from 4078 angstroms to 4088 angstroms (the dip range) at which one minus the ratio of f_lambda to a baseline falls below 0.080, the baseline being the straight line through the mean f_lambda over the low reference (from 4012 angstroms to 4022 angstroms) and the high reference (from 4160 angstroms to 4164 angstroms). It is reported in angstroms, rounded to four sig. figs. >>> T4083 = 4087 angstroms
